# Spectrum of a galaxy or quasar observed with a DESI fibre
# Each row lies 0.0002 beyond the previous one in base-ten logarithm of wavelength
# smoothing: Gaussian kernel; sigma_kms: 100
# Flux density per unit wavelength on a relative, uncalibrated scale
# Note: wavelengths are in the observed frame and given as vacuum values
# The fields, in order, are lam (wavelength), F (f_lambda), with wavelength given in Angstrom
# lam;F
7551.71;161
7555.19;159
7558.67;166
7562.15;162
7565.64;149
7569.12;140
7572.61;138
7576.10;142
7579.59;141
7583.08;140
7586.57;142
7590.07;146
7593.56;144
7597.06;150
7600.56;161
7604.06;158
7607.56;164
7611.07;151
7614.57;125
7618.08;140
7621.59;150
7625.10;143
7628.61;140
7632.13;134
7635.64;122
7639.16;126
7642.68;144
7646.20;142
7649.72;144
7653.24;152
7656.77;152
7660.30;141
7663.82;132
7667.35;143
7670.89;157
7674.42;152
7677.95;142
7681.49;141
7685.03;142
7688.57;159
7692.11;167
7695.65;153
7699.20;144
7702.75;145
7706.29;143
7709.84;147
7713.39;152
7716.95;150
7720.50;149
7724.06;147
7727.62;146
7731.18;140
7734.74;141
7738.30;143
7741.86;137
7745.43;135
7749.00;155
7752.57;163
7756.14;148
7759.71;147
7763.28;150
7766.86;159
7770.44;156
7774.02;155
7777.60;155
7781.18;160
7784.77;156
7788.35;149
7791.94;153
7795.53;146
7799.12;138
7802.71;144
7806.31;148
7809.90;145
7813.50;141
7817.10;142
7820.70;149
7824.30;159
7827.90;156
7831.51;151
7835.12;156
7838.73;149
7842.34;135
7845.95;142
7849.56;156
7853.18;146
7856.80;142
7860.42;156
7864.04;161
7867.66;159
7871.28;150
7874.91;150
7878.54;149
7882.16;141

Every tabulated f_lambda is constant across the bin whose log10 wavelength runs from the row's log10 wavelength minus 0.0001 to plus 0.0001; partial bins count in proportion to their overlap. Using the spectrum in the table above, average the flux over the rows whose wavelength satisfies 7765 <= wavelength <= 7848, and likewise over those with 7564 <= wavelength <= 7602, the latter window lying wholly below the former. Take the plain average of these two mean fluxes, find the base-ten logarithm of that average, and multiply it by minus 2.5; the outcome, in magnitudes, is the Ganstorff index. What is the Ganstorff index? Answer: -5.42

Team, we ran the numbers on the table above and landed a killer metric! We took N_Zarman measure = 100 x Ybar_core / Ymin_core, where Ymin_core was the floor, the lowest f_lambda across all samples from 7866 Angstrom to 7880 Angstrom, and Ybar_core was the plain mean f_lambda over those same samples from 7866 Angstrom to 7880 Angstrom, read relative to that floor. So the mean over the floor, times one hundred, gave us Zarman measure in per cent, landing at 102.0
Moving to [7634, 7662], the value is 115.1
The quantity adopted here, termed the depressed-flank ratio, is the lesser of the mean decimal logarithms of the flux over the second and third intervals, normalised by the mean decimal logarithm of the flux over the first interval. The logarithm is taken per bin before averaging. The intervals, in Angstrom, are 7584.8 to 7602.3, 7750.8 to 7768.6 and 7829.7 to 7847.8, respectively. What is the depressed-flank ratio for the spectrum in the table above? 0.997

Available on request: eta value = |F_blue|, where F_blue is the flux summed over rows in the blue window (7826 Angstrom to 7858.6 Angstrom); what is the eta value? 1333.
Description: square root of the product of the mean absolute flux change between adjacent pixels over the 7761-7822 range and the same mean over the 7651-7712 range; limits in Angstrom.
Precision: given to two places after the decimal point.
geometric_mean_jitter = 5.78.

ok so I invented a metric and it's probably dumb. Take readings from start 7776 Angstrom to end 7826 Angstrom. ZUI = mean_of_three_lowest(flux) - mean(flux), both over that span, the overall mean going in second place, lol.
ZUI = -8.6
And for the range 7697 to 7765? -9.1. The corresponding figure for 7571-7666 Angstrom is -18.8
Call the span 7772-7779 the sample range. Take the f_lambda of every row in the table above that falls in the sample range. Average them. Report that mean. 155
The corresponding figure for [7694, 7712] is 146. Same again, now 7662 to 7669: 138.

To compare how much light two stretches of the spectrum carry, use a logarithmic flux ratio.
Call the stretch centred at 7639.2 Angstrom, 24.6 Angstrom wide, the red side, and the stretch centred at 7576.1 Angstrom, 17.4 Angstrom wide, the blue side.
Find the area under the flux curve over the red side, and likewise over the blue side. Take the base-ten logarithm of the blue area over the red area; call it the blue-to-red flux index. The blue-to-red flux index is -0.1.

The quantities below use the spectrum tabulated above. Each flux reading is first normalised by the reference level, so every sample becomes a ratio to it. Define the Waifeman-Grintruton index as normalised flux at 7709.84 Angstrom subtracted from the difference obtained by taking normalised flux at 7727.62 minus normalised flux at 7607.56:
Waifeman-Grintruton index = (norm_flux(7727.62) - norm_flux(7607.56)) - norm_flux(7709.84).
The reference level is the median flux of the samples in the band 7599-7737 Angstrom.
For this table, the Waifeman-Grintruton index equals -1.15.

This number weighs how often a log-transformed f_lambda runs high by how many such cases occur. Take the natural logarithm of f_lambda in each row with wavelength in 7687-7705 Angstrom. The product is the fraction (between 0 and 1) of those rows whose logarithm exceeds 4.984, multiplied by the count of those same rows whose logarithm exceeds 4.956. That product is 3.0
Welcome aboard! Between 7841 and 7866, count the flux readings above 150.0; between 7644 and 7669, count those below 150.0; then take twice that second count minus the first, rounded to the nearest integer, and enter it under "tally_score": 7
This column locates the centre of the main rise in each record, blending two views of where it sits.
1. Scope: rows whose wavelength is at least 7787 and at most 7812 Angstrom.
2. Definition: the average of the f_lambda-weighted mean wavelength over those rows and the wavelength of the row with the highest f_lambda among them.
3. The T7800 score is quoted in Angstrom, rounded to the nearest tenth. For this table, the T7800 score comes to 7795.5 Angstrom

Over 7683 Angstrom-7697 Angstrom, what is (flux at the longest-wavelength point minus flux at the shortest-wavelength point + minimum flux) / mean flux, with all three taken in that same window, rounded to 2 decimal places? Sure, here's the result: 0.99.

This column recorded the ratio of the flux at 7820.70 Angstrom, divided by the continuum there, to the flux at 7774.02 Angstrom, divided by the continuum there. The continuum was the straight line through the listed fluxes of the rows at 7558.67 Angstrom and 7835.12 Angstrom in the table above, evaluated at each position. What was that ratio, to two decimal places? 0.97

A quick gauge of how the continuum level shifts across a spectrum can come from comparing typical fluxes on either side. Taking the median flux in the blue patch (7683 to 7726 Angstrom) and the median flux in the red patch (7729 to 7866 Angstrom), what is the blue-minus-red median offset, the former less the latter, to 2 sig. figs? -1.0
